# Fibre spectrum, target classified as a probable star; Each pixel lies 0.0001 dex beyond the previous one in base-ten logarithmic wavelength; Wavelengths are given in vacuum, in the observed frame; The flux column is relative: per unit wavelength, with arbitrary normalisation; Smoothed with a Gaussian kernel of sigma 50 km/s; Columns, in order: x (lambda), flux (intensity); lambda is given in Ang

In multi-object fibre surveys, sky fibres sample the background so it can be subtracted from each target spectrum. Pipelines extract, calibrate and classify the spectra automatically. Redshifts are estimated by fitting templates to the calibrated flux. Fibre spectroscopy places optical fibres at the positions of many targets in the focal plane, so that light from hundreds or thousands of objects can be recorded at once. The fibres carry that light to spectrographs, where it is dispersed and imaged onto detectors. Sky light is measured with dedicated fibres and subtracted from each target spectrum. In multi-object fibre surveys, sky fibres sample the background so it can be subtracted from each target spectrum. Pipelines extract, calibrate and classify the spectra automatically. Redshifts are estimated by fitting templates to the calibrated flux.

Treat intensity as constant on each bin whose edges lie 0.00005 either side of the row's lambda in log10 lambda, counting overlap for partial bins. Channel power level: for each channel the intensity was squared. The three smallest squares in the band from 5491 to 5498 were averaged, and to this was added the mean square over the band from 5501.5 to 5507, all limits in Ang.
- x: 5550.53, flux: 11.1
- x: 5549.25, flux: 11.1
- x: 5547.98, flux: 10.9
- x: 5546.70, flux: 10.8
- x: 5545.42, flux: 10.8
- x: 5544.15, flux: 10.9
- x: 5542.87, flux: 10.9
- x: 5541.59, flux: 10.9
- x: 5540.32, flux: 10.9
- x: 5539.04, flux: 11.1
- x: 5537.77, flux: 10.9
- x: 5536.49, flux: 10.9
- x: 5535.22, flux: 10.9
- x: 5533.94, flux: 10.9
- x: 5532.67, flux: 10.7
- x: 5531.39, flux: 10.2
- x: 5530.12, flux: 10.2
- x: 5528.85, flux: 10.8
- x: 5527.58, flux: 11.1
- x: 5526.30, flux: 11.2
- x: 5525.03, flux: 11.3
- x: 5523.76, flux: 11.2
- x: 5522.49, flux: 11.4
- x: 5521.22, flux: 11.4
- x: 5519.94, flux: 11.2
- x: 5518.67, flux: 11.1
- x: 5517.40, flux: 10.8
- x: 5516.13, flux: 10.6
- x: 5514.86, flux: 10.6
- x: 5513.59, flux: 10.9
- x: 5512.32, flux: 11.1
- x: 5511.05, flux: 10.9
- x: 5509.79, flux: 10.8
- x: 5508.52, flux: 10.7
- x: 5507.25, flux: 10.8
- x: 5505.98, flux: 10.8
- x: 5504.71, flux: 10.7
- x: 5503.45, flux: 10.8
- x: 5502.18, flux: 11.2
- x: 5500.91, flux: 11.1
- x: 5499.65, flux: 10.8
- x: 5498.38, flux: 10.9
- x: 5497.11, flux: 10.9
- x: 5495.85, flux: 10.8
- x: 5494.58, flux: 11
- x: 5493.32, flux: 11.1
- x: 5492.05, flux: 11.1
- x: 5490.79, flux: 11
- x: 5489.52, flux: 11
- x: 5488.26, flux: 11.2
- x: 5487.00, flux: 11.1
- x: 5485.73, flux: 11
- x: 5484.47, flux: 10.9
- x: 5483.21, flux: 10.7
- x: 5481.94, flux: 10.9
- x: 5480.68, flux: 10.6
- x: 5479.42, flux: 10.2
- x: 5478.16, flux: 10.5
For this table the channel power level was 237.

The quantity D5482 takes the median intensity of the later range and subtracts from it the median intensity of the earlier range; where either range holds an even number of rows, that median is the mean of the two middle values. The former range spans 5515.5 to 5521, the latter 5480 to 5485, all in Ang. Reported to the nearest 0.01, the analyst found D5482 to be 0.15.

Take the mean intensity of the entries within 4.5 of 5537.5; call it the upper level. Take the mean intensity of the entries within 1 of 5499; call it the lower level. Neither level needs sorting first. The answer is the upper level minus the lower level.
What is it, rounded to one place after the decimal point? 0.1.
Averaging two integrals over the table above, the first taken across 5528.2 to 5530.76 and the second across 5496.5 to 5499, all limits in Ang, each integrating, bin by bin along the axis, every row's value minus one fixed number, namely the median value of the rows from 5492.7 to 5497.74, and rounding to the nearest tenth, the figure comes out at -0.6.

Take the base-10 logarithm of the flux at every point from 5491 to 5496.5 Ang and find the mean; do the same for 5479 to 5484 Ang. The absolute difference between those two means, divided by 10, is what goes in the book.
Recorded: 0.0016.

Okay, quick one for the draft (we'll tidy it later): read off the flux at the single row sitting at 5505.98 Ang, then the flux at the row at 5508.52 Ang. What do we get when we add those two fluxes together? 21.50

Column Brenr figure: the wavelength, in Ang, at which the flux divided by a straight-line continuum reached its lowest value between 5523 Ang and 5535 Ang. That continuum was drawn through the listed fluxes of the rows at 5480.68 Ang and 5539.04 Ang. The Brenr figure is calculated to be 5531.39 Ang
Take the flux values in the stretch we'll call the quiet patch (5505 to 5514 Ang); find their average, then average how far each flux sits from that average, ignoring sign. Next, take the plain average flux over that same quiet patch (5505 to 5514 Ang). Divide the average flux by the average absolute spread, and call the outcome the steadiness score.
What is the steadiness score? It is 116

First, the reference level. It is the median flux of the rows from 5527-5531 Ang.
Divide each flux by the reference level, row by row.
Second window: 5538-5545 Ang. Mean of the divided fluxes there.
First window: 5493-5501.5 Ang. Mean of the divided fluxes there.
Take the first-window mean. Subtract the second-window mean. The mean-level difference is 0.000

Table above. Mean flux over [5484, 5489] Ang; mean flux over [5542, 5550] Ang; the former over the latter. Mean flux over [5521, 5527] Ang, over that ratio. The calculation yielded 11.1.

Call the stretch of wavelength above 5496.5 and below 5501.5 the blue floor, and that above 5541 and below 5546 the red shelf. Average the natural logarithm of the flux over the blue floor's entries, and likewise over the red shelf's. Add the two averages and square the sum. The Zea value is 22.8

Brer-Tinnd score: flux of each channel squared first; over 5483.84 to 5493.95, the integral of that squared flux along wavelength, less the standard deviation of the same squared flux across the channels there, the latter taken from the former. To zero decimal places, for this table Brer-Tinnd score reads 1233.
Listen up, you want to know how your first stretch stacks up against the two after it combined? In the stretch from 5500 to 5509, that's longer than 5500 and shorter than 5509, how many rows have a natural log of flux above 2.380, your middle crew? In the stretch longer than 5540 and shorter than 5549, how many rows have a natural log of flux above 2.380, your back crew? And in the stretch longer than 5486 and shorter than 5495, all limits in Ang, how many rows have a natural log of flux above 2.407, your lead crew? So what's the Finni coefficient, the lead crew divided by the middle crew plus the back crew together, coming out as 0.143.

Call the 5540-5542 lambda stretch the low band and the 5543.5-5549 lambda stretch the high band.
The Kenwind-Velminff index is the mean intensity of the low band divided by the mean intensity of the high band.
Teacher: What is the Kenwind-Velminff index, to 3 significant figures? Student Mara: 1.00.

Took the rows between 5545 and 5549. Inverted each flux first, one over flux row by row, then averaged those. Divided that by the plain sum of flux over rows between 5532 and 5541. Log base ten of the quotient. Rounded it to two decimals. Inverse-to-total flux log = -2.92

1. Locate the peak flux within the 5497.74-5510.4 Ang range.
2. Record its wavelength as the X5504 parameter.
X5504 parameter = 5502.18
